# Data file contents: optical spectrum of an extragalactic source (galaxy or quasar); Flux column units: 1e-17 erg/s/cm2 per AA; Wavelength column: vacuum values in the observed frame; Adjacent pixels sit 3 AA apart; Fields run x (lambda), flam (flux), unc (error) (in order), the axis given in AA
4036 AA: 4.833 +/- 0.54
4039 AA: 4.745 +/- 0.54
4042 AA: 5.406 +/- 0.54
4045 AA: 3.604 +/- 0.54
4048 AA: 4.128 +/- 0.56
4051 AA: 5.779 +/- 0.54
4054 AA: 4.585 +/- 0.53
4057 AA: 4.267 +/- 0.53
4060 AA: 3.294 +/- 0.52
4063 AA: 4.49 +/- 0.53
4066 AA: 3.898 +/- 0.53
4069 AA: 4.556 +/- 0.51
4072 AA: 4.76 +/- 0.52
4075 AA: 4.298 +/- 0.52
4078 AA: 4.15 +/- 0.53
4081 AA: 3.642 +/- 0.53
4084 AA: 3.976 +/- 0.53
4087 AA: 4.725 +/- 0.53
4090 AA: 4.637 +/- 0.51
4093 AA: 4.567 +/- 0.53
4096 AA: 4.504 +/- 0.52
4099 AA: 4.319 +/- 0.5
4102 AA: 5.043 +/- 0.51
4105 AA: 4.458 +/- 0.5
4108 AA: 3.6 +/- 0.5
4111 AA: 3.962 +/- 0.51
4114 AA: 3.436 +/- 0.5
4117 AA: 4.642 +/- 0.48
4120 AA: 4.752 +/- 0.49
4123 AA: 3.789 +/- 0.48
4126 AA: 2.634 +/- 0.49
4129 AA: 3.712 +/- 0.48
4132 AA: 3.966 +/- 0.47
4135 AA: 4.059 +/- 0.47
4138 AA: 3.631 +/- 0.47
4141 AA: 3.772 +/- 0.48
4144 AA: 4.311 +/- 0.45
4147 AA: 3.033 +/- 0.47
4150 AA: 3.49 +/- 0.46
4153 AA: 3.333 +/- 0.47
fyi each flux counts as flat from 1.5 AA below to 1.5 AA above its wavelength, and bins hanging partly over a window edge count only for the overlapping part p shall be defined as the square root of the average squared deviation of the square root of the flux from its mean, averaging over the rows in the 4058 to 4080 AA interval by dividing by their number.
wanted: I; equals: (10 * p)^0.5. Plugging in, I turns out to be 1.067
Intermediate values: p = 0.114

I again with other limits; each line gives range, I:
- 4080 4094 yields 1.020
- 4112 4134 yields 1.321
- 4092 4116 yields 1.109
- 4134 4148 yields 1.066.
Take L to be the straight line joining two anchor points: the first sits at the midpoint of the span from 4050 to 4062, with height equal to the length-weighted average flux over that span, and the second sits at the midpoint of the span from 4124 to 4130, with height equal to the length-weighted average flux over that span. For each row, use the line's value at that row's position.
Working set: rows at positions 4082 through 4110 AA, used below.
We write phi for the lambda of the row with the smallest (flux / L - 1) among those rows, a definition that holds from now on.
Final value 4084 AA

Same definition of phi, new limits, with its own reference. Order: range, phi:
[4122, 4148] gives 4126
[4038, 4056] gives 4045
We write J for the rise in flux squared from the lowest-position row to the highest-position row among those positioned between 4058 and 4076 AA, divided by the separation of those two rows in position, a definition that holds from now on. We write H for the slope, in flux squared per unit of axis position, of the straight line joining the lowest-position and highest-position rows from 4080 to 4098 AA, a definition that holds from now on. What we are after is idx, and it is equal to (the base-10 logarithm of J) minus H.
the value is -0.76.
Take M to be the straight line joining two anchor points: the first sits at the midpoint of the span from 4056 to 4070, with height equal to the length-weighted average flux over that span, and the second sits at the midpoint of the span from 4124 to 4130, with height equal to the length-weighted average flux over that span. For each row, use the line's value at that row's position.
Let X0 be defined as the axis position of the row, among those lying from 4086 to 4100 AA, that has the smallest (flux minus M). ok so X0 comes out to 4099 AA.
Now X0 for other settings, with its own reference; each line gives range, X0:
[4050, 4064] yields 4060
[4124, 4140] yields 4126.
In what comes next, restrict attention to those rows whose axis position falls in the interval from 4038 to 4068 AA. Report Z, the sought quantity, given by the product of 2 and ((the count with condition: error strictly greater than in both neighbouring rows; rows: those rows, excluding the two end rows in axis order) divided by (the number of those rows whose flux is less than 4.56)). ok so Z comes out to 0.33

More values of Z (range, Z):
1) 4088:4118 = 1.00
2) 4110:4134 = 0.67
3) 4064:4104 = 0.25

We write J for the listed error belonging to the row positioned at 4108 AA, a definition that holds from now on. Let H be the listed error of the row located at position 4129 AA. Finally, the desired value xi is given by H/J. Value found 0.96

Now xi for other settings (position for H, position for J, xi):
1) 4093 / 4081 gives 1.00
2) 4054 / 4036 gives 0.98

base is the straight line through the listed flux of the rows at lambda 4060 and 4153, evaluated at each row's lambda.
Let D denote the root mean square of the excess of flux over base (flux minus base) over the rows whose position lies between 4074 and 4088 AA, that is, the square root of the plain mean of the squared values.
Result 0.93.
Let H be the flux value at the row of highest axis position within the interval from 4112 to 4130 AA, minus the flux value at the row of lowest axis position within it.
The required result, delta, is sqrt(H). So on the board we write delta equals 0.53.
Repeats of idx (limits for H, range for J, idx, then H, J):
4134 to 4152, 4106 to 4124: -0.74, -0.29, 0.09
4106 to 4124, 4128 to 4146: -0.59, 0.09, 0.32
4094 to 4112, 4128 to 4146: -0.19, -0.31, 0.32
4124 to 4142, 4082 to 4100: -1.21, 0.49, 0.19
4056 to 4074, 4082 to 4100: -1.02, 0.30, 0.19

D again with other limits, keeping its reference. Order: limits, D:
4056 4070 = 0.93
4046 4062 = 1.38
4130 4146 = 0.66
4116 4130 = 0.96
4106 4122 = 0.93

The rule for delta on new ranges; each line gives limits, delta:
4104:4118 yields 0.43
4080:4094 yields 0.96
